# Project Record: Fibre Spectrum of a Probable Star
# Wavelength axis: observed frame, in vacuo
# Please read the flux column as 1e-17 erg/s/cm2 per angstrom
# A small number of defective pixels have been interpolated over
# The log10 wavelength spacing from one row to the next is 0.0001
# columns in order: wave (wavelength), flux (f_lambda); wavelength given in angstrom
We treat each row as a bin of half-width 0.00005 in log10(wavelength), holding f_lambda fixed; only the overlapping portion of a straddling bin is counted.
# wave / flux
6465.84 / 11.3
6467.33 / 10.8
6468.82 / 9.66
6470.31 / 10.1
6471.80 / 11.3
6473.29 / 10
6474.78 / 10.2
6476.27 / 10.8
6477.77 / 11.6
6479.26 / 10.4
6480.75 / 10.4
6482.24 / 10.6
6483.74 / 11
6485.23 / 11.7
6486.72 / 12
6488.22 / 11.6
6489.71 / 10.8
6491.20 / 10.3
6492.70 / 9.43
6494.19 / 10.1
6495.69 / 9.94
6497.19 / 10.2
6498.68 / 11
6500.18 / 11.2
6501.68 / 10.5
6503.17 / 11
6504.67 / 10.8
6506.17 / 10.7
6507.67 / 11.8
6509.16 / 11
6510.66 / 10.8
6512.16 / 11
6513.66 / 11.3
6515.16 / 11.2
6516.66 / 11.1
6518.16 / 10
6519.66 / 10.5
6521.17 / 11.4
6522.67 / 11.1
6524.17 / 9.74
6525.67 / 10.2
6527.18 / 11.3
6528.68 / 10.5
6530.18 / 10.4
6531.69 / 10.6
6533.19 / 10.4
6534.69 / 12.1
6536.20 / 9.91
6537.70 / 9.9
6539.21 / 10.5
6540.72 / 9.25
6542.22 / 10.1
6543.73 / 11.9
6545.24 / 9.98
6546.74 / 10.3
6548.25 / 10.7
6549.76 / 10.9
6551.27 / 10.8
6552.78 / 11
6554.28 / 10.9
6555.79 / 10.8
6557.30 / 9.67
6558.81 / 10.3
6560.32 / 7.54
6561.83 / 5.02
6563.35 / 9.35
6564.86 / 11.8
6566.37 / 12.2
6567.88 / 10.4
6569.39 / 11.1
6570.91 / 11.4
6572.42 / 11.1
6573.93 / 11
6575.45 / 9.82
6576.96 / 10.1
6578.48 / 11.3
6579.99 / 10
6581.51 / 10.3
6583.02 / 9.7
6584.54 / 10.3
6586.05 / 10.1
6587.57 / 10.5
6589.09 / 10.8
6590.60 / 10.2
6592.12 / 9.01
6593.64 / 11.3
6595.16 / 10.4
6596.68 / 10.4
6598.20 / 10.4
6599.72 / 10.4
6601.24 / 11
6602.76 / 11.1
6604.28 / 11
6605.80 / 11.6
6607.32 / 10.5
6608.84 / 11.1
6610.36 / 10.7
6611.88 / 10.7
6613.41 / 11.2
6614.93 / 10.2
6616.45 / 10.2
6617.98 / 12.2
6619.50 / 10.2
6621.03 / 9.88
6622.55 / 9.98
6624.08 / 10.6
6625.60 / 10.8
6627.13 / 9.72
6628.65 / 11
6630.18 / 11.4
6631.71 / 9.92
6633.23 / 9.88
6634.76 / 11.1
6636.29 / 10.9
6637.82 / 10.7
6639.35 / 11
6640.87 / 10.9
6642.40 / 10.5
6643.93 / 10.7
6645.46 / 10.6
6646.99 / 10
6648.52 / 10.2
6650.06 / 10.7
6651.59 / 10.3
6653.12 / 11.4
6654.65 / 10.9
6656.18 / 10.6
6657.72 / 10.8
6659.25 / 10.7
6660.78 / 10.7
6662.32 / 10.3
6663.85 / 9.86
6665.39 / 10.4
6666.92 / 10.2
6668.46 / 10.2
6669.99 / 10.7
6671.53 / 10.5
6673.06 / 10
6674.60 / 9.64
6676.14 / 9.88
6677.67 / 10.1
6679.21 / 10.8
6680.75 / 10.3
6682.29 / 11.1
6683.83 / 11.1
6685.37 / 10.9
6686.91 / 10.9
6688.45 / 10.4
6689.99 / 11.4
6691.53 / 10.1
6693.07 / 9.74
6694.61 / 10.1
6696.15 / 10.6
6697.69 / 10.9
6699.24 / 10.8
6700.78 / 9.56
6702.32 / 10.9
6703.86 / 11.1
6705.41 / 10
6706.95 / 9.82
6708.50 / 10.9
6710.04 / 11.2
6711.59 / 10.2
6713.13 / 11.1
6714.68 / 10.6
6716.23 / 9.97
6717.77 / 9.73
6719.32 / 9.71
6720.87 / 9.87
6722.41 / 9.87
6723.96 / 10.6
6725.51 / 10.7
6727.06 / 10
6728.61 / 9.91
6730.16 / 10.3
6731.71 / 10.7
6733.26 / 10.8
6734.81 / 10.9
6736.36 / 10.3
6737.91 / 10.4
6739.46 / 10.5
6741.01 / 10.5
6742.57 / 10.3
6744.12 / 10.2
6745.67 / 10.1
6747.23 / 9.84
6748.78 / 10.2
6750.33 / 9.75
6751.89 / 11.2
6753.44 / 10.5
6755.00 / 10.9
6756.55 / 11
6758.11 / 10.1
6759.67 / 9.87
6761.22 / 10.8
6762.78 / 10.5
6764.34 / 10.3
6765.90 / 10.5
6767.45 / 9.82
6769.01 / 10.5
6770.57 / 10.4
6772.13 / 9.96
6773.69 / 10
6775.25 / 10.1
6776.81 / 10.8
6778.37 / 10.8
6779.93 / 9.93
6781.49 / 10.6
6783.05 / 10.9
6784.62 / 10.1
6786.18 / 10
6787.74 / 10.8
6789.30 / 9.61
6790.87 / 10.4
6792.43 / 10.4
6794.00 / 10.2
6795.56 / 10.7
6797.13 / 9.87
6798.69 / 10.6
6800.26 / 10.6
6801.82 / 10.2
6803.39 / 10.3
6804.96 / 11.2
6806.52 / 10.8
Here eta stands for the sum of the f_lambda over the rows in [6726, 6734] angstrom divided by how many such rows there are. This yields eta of 10.3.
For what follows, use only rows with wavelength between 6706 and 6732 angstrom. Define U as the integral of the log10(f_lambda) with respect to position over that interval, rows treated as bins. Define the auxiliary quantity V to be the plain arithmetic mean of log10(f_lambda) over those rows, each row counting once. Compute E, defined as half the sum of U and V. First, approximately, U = 26.3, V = 1.01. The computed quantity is 13.7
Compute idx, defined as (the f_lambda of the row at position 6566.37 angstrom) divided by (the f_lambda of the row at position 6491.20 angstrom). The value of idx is 1.18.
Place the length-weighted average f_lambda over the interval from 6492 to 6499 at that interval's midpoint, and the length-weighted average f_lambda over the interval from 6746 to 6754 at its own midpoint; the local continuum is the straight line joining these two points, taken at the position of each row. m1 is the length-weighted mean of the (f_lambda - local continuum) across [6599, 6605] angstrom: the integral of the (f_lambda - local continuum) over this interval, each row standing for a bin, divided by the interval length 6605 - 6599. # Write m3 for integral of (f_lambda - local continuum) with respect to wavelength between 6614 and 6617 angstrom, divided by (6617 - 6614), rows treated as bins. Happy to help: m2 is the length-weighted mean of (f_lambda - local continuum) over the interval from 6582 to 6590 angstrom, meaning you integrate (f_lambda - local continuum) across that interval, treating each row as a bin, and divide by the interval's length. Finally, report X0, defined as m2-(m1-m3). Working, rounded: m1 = 0.7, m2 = 0.12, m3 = 0.08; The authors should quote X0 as -0.5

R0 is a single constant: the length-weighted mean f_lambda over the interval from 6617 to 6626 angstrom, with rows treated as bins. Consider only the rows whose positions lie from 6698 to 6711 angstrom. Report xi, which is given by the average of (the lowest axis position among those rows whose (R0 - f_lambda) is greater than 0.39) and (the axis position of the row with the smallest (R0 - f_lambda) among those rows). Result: 6705.4 angstrom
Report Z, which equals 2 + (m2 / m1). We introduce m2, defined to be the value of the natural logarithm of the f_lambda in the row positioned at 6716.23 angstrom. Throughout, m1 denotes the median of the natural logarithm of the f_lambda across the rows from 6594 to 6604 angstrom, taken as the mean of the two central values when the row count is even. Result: 2.98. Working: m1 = 2.34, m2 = 2.30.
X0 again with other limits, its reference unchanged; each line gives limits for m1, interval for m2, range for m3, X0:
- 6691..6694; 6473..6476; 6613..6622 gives 0.9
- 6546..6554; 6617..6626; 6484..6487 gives 1.4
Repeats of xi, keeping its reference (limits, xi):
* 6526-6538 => 6535.4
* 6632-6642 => 6634.0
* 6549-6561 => 6555.0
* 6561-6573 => 6564.1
